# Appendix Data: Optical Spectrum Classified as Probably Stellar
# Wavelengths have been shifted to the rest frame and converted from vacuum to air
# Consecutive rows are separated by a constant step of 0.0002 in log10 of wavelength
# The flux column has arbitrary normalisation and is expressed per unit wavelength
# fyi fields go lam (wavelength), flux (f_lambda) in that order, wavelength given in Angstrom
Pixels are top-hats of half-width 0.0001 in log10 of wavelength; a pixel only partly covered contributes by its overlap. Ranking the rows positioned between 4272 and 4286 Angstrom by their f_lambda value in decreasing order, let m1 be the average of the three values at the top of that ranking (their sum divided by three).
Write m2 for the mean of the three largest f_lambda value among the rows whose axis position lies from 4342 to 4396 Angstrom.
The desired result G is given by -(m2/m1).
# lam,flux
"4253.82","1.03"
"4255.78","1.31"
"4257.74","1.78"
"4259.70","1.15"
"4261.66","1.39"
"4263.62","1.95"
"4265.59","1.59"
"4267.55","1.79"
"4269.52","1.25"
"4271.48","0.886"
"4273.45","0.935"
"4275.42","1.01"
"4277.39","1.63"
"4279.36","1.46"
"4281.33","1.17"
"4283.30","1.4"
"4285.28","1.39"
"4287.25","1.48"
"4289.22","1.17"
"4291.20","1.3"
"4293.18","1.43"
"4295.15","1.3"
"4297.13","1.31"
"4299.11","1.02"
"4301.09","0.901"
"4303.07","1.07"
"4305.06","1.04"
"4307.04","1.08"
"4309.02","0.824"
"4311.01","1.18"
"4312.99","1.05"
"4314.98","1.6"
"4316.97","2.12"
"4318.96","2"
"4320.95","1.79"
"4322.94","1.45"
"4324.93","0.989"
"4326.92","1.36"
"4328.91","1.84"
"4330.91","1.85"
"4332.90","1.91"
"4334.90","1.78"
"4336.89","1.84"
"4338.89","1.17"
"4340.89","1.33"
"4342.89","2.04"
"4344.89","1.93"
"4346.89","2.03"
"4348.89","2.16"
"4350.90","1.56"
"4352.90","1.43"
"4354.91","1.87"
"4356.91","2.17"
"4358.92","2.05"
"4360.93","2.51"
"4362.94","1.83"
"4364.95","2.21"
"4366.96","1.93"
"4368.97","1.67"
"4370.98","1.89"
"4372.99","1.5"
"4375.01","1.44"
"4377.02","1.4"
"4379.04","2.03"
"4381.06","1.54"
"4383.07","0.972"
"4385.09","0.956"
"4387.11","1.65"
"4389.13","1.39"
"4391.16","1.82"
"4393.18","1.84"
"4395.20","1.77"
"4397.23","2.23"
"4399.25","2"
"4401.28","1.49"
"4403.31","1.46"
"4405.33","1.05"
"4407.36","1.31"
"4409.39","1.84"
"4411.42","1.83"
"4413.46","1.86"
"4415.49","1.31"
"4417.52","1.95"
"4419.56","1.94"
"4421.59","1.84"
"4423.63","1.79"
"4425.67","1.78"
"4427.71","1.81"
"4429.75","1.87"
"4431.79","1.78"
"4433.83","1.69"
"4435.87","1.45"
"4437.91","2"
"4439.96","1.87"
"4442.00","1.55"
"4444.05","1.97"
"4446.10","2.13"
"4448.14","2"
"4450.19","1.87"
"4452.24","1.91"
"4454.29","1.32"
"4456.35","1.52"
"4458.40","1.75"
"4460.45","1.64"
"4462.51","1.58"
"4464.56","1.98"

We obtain -1.53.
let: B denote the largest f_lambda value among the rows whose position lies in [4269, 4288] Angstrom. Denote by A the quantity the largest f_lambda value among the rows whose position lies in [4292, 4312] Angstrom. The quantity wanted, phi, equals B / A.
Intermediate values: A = 1.43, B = 1.63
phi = 1.1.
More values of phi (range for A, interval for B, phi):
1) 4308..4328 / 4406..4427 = 0.9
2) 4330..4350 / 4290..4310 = 0.7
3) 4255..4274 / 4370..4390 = 1.0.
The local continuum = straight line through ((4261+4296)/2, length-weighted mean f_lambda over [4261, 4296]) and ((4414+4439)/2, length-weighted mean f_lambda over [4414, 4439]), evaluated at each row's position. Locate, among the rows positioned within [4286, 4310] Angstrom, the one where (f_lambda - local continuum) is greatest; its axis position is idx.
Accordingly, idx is 4287.25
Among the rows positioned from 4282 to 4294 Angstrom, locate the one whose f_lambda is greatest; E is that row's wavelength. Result 4287.25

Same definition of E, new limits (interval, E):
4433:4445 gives 4437.91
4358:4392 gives 4360.93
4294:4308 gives 4297.13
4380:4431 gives 4397.23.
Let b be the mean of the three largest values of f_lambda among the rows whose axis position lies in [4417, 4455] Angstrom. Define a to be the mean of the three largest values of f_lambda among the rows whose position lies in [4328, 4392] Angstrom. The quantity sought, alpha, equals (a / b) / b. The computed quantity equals 0.55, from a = 2.30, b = 2.04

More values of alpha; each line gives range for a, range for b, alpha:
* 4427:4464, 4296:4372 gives 0.39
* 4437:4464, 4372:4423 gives 0.47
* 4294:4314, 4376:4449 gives 0.28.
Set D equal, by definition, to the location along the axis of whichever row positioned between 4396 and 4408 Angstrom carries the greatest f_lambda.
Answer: 4397.23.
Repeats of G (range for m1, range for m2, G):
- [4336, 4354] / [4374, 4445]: -1.00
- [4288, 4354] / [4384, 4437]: -0.98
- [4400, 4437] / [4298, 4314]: -0.58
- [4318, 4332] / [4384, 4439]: -1.09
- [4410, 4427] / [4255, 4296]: -0.96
